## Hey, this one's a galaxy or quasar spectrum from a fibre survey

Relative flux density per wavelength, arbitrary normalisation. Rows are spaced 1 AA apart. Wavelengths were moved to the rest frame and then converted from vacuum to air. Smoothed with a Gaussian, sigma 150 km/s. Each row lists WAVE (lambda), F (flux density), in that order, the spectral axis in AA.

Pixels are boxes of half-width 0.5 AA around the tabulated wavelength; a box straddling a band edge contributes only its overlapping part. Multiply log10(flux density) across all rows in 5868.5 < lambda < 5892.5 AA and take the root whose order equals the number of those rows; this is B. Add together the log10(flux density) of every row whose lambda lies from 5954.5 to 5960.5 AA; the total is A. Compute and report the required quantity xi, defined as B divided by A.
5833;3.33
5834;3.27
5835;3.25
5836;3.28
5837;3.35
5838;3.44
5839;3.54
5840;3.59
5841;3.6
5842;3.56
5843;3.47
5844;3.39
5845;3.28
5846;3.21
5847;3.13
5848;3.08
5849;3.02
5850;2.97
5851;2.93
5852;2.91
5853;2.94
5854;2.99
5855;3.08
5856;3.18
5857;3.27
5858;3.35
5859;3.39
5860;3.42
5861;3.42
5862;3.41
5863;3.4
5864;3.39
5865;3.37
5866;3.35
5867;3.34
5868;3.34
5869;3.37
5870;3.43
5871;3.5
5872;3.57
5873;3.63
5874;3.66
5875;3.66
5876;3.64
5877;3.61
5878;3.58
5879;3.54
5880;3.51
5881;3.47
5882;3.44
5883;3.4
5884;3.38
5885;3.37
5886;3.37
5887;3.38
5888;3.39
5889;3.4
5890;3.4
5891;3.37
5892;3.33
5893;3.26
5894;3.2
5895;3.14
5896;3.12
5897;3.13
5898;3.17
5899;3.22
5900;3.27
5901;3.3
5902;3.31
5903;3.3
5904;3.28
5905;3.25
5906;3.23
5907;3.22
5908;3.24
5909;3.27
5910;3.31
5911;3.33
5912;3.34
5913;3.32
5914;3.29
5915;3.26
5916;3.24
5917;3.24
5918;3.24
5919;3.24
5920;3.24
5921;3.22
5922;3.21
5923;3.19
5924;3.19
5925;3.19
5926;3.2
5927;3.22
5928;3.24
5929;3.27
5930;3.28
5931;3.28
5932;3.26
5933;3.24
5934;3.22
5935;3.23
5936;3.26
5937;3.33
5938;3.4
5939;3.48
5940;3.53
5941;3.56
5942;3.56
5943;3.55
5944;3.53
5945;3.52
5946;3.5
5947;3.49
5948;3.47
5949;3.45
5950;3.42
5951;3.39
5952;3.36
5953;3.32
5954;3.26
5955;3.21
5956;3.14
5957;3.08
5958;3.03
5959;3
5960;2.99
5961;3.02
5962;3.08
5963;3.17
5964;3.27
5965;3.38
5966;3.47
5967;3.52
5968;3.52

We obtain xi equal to 0.18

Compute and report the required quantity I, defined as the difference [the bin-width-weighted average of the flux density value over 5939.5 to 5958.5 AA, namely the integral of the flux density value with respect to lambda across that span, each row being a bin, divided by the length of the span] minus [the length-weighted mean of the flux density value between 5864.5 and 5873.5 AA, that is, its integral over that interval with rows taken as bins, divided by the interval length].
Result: -0.05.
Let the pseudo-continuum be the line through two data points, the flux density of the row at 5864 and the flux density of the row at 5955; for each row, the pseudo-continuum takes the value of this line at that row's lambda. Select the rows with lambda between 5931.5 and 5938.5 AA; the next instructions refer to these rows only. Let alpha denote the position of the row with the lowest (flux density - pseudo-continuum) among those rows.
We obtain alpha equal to 5934 AA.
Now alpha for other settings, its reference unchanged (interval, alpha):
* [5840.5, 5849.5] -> 5849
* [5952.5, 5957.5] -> 5957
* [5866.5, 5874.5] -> 5867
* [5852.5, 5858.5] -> 5853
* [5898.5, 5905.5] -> 5899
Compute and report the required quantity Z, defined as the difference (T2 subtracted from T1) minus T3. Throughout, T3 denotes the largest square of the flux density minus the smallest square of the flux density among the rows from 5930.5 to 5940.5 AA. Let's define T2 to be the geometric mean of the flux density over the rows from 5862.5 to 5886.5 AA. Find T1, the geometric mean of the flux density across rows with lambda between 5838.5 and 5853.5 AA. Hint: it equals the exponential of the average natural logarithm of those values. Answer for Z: -2.3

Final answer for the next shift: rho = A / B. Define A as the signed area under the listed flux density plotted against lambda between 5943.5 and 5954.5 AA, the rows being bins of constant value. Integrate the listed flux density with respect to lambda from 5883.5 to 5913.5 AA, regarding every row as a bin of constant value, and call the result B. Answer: 0.4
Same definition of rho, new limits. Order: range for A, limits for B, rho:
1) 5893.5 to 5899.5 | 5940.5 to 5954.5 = 0.4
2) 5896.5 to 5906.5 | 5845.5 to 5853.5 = 1.3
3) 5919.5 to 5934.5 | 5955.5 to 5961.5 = 2.7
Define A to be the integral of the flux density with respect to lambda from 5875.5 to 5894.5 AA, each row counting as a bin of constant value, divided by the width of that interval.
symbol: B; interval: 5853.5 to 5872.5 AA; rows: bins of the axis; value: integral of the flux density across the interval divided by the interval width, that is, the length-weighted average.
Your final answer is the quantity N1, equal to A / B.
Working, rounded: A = 3.42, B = 3.35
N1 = 1.02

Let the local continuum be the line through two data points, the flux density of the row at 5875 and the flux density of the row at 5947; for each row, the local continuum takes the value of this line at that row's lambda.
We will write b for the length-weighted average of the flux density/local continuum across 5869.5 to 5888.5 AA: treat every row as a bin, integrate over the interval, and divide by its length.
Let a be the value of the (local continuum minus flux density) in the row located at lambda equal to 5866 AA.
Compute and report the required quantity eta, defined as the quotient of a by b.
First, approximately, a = 0.33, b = 0.959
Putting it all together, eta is 0.35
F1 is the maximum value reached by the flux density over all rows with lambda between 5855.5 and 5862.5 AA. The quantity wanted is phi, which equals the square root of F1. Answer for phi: 1.85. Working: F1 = 3.42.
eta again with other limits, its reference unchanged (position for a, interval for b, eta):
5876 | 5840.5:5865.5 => 0.02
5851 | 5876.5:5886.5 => 0.83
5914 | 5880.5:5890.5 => 0.30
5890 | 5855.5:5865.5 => 0.25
